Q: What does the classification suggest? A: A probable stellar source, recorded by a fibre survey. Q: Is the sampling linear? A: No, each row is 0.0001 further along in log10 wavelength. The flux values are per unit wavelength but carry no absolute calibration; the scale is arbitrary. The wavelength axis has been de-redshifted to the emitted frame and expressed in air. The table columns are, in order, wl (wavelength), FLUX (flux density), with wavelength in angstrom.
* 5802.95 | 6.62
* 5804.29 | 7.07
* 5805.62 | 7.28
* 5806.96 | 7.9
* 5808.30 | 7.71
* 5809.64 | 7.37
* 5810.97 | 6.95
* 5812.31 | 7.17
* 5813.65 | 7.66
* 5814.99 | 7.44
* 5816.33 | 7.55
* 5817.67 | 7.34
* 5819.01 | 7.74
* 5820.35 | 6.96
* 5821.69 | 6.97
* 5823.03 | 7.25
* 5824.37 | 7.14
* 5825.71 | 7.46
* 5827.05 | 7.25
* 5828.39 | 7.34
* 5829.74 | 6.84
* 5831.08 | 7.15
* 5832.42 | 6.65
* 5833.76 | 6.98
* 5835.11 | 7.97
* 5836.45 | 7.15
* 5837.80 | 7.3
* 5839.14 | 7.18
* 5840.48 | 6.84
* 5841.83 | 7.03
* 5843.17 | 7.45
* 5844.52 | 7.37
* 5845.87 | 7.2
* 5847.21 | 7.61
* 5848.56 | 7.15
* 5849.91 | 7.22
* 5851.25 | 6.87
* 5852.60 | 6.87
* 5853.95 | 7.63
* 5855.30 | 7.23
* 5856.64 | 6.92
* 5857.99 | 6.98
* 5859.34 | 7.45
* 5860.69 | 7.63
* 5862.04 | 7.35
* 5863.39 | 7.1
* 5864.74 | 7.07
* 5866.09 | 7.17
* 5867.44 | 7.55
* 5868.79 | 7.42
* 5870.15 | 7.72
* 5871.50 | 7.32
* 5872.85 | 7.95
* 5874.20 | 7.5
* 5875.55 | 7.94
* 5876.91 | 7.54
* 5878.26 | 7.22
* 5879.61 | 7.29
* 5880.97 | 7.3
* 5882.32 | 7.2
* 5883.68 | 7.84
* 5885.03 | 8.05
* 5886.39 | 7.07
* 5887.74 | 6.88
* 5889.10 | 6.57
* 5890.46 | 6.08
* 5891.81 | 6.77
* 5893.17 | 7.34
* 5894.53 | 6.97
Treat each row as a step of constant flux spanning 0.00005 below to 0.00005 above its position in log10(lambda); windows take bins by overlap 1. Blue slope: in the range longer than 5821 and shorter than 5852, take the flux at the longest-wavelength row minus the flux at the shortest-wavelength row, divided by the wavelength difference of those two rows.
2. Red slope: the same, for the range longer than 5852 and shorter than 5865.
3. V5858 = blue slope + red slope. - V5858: 0.01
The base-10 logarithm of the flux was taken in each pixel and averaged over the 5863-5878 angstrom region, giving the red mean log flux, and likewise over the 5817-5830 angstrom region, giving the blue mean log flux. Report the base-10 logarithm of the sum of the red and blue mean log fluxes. 0.239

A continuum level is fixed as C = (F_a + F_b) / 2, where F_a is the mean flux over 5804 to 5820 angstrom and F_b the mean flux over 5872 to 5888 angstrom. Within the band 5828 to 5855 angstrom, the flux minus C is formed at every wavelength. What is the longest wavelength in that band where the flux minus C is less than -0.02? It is 5852.60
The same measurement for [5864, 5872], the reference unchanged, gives 5871.50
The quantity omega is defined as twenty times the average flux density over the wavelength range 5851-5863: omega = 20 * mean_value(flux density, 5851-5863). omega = 144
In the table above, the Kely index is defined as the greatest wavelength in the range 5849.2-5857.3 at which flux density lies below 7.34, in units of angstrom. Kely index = 5856.64 angstrom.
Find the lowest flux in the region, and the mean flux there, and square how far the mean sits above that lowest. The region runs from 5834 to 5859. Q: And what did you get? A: 0.14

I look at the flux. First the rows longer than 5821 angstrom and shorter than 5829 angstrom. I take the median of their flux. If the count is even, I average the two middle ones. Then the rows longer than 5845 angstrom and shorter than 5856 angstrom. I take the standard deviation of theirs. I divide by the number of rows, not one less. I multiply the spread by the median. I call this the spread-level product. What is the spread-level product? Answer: 1.94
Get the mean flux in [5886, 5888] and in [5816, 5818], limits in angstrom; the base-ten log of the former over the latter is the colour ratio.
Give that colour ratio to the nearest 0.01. -0.03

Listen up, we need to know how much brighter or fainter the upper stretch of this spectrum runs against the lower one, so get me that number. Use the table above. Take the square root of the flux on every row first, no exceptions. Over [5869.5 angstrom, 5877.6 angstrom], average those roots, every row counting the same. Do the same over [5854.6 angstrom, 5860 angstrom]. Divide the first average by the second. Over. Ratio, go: 1.04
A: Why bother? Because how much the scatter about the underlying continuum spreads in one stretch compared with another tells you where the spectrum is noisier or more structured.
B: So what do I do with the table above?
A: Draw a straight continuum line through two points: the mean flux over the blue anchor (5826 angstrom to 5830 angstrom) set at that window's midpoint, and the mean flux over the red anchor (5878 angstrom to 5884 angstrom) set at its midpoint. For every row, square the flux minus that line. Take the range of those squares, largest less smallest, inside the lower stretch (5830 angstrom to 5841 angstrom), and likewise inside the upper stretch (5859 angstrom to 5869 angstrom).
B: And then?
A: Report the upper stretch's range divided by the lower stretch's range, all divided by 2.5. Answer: 0.1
